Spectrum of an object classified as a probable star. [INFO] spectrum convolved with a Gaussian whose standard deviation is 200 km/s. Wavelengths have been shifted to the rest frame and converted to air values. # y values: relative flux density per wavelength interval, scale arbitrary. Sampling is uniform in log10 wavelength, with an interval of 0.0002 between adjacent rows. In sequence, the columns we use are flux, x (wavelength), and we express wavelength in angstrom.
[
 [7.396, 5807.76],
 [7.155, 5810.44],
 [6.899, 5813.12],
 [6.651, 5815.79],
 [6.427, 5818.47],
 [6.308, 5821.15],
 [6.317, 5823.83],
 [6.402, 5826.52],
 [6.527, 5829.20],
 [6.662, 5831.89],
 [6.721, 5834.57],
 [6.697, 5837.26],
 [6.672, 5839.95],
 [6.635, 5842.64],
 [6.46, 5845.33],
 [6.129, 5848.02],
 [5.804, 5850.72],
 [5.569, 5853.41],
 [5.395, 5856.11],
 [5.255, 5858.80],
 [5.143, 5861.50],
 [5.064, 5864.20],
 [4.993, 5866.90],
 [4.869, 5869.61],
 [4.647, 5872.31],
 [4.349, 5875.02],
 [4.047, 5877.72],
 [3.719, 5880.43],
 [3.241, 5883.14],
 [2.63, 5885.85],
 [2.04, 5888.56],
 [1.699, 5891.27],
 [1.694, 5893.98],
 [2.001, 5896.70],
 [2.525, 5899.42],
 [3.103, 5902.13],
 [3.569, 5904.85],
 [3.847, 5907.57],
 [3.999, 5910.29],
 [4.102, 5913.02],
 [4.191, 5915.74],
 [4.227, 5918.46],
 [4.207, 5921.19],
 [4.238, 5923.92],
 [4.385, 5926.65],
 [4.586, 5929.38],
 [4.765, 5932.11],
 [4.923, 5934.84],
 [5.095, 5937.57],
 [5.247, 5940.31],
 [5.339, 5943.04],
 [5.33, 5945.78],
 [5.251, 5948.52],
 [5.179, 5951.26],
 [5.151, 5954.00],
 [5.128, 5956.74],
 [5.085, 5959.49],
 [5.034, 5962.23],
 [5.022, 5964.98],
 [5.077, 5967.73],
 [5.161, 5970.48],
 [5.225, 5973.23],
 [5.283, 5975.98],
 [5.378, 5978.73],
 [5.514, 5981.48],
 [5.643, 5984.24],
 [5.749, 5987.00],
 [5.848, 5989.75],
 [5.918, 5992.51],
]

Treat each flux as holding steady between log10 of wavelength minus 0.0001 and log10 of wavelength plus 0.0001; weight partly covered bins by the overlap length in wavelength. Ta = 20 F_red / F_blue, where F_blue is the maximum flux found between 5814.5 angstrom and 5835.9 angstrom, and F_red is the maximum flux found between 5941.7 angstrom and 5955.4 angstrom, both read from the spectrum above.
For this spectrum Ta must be 16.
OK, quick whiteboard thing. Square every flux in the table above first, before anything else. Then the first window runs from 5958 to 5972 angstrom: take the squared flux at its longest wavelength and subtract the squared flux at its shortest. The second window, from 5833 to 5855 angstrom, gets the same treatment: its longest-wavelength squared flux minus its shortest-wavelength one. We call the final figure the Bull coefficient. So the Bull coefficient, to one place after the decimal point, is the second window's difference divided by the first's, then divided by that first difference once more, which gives -23.3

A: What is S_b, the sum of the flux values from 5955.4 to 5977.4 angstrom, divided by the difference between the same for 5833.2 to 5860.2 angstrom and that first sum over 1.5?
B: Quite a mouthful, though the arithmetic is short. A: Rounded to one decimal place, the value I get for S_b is 1.2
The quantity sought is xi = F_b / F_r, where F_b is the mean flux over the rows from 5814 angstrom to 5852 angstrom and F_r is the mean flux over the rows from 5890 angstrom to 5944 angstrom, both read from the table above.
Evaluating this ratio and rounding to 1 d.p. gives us 1.7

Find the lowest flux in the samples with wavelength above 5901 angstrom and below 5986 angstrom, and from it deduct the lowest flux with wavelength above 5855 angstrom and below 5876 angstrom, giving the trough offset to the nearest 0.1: -1.2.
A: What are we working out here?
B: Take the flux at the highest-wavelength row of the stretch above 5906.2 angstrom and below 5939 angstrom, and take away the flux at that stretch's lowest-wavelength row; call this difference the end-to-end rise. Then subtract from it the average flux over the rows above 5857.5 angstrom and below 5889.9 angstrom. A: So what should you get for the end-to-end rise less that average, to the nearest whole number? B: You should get -3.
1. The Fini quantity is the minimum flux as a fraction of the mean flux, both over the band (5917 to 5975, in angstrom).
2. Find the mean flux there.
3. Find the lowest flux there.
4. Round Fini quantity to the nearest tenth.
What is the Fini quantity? 0.9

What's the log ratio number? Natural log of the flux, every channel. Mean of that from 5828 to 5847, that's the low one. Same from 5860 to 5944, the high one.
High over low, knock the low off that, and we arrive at -1.2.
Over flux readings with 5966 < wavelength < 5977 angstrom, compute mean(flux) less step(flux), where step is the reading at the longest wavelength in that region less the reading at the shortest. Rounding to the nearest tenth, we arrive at 5.0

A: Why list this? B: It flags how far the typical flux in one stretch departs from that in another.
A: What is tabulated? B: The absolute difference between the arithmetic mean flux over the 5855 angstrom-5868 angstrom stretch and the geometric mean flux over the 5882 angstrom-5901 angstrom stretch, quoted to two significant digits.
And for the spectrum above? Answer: 3.0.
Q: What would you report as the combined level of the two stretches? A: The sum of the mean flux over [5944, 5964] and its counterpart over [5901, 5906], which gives 9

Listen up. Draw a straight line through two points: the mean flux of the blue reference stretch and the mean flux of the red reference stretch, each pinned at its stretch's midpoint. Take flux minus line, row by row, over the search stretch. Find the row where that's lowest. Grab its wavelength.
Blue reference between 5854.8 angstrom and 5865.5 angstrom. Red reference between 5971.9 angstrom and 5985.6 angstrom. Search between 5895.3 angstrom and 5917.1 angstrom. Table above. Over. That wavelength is 5896.70 angstrom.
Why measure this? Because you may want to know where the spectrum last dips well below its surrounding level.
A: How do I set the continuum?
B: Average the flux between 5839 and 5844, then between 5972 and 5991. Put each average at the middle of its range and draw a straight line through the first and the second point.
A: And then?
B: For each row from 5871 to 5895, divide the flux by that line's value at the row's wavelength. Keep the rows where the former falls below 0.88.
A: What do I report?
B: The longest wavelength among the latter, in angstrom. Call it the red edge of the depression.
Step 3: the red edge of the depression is 5893.98 angstrom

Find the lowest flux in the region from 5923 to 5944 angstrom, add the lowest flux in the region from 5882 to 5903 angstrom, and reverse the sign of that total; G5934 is -5.9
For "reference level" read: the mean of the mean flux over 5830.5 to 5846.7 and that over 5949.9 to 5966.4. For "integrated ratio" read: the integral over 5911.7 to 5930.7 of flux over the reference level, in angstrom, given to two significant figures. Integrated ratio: 14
